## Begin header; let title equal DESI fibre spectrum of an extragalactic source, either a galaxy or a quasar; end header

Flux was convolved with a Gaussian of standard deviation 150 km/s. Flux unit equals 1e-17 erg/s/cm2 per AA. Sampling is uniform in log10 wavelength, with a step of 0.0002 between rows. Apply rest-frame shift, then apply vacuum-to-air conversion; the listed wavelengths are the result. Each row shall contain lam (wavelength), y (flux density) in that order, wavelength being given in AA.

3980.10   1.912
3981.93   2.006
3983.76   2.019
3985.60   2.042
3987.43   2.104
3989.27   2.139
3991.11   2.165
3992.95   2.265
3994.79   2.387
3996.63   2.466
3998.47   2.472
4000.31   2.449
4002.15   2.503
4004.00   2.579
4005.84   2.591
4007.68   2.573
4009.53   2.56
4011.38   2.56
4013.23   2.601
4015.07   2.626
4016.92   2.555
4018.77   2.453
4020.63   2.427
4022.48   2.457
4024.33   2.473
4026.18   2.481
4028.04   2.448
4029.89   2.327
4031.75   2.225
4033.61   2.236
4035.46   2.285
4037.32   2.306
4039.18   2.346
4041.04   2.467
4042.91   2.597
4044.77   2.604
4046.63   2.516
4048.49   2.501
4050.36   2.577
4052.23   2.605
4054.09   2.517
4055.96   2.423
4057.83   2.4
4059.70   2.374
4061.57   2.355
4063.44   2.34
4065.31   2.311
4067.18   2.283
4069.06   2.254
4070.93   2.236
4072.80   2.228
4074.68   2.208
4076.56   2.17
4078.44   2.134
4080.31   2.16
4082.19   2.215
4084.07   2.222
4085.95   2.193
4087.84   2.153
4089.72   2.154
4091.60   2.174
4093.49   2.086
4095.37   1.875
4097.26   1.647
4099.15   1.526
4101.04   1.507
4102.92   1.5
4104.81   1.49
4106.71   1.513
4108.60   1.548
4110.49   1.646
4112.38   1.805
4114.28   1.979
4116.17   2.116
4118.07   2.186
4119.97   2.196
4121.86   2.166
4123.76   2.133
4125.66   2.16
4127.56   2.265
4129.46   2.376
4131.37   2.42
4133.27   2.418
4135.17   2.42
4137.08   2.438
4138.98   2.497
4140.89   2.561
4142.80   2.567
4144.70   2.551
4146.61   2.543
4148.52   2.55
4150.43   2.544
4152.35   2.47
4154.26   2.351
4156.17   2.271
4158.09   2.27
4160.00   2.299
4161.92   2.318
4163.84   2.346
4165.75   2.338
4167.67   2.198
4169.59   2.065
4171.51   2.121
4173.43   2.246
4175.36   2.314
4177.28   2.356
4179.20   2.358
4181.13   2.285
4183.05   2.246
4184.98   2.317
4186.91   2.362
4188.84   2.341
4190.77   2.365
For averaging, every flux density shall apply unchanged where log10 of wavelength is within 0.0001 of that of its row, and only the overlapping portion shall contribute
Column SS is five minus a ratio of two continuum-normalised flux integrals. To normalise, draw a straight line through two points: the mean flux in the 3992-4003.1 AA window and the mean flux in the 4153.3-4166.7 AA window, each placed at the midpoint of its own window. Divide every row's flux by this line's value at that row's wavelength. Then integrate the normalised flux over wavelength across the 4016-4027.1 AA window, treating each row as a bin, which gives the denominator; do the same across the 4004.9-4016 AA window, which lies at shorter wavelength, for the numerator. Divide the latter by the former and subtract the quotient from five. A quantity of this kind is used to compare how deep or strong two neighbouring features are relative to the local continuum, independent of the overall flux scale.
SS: 3.96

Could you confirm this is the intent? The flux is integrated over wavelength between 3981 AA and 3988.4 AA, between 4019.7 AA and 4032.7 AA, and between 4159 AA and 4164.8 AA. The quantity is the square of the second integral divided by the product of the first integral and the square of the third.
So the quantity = 0.36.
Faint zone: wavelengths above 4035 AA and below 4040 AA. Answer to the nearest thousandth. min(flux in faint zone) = 2.285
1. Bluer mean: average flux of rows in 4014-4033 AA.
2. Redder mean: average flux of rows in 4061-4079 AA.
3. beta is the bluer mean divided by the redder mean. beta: 1.09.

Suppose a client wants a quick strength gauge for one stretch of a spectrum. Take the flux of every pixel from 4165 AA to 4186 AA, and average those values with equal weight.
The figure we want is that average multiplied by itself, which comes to 5.10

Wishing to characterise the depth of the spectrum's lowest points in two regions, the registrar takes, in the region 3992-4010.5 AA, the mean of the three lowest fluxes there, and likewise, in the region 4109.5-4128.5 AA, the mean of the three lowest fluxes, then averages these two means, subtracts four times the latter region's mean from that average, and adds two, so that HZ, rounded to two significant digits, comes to -3.2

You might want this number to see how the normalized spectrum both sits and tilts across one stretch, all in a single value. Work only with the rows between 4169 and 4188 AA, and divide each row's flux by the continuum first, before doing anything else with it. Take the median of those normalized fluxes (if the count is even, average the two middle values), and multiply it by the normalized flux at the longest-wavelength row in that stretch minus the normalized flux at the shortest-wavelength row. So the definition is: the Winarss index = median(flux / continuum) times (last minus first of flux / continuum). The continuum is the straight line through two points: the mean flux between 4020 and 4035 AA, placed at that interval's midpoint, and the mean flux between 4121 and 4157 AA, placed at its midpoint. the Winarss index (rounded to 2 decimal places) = 0.12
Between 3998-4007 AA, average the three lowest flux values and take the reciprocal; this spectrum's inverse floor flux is 0.404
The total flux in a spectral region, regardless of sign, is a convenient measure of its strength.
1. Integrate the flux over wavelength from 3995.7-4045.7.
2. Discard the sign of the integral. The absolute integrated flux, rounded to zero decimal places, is 123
